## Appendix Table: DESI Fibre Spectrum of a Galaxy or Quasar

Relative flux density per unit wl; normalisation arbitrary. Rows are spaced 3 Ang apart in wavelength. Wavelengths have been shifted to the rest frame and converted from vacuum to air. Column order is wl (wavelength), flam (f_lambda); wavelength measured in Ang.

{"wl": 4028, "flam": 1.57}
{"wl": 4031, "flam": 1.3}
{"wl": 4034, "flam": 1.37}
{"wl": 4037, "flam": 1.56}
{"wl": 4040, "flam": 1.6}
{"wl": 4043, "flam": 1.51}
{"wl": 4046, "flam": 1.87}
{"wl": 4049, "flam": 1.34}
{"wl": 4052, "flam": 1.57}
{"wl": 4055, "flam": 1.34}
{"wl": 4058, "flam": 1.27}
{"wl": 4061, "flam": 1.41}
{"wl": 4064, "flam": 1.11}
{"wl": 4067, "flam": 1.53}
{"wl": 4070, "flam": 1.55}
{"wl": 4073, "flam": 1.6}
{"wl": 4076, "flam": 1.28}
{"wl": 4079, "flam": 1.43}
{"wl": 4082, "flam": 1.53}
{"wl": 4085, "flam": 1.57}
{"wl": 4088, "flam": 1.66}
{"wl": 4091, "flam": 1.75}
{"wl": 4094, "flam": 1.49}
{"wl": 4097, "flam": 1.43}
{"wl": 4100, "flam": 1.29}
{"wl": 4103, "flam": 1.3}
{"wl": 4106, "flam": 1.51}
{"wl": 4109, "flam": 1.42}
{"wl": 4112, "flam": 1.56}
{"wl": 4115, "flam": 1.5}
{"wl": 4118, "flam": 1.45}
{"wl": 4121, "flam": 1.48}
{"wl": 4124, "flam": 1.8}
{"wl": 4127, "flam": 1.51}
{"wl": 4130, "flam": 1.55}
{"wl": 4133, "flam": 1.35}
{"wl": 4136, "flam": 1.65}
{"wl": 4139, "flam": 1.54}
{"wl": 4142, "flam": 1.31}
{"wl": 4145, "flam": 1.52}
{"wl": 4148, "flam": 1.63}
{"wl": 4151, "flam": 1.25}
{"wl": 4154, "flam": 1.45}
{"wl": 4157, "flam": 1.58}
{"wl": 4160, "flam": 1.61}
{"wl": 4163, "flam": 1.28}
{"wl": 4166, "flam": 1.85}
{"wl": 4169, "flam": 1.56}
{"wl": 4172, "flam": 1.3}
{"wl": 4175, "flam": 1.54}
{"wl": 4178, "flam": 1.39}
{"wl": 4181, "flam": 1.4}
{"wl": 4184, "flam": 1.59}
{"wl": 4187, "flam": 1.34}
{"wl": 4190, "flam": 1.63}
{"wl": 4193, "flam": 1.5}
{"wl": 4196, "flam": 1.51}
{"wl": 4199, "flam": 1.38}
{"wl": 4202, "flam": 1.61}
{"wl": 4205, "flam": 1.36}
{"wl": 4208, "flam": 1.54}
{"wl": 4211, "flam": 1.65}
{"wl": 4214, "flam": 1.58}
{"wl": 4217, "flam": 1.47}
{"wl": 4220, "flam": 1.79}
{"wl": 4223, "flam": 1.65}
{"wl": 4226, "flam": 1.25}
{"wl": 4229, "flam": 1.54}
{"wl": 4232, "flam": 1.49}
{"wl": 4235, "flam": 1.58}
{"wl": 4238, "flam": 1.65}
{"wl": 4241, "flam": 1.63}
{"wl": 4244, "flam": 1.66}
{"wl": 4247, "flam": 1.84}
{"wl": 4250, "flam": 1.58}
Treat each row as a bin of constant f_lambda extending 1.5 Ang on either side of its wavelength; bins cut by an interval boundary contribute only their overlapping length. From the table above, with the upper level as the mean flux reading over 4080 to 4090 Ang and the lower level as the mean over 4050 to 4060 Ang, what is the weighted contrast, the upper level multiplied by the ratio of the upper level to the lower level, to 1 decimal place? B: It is 1.8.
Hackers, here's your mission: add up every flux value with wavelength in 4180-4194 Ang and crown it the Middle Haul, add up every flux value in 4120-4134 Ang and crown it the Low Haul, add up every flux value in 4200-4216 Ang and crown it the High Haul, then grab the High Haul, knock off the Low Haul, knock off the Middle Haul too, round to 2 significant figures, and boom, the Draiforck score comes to -7.4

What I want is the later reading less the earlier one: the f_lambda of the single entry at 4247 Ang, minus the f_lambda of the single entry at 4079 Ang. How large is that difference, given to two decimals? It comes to 0.41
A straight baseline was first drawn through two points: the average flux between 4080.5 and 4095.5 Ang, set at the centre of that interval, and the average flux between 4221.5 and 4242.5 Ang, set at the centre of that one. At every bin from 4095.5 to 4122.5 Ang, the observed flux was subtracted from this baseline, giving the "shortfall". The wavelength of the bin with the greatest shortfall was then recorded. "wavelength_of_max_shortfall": 4100 Ang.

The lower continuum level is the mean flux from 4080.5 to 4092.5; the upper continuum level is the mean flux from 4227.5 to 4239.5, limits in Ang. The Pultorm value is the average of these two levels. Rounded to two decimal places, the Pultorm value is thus 1.60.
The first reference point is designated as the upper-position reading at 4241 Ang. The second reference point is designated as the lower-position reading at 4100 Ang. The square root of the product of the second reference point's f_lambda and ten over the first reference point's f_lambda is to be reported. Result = 2.81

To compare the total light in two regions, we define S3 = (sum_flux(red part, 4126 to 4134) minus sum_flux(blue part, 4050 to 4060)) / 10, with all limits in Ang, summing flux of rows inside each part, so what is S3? 0.02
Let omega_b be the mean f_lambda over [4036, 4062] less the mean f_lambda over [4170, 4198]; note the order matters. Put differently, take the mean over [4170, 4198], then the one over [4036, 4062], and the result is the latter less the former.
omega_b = 0.030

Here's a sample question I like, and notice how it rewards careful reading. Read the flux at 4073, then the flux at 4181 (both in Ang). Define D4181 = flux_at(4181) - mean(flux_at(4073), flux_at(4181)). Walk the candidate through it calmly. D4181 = -0.10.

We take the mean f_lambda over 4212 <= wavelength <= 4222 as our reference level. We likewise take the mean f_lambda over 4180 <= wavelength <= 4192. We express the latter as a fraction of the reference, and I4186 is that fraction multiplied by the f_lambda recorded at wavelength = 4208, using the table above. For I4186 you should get 1.42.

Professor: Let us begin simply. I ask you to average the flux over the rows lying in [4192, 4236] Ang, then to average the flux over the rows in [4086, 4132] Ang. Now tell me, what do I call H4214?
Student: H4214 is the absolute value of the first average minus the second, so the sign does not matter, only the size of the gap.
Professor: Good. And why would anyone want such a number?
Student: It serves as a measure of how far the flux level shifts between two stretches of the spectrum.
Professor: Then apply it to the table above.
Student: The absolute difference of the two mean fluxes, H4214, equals 0.01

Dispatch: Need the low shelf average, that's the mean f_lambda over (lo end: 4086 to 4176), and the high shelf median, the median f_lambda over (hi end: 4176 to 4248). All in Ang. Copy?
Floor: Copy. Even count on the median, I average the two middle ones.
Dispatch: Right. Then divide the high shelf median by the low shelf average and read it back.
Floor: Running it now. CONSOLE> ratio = 1.037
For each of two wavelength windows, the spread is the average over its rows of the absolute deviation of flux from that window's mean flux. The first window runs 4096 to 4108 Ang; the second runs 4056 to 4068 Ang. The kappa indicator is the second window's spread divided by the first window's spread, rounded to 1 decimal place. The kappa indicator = 1.6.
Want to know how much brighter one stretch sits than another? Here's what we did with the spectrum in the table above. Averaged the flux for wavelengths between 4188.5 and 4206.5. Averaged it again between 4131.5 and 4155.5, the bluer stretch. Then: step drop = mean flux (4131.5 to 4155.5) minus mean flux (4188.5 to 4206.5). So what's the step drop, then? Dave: -0.036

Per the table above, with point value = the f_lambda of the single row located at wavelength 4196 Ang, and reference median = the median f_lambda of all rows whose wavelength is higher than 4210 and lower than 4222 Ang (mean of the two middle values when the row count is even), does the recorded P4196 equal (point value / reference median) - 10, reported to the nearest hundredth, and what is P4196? -9.07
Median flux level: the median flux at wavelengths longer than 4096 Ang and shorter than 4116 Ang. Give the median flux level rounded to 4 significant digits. 1.430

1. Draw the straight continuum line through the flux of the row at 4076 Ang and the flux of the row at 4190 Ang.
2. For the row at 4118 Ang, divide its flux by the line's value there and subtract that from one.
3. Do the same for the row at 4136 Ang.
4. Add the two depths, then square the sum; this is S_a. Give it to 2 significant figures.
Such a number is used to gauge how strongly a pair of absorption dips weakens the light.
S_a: 0.024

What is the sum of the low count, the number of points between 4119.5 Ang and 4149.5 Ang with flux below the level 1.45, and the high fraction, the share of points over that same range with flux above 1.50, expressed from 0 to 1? 2.7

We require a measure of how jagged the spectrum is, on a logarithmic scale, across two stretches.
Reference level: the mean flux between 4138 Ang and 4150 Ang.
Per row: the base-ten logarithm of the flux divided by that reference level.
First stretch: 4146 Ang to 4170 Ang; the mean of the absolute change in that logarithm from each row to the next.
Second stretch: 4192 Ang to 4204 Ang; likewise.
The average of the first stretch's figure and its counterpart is 0.058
